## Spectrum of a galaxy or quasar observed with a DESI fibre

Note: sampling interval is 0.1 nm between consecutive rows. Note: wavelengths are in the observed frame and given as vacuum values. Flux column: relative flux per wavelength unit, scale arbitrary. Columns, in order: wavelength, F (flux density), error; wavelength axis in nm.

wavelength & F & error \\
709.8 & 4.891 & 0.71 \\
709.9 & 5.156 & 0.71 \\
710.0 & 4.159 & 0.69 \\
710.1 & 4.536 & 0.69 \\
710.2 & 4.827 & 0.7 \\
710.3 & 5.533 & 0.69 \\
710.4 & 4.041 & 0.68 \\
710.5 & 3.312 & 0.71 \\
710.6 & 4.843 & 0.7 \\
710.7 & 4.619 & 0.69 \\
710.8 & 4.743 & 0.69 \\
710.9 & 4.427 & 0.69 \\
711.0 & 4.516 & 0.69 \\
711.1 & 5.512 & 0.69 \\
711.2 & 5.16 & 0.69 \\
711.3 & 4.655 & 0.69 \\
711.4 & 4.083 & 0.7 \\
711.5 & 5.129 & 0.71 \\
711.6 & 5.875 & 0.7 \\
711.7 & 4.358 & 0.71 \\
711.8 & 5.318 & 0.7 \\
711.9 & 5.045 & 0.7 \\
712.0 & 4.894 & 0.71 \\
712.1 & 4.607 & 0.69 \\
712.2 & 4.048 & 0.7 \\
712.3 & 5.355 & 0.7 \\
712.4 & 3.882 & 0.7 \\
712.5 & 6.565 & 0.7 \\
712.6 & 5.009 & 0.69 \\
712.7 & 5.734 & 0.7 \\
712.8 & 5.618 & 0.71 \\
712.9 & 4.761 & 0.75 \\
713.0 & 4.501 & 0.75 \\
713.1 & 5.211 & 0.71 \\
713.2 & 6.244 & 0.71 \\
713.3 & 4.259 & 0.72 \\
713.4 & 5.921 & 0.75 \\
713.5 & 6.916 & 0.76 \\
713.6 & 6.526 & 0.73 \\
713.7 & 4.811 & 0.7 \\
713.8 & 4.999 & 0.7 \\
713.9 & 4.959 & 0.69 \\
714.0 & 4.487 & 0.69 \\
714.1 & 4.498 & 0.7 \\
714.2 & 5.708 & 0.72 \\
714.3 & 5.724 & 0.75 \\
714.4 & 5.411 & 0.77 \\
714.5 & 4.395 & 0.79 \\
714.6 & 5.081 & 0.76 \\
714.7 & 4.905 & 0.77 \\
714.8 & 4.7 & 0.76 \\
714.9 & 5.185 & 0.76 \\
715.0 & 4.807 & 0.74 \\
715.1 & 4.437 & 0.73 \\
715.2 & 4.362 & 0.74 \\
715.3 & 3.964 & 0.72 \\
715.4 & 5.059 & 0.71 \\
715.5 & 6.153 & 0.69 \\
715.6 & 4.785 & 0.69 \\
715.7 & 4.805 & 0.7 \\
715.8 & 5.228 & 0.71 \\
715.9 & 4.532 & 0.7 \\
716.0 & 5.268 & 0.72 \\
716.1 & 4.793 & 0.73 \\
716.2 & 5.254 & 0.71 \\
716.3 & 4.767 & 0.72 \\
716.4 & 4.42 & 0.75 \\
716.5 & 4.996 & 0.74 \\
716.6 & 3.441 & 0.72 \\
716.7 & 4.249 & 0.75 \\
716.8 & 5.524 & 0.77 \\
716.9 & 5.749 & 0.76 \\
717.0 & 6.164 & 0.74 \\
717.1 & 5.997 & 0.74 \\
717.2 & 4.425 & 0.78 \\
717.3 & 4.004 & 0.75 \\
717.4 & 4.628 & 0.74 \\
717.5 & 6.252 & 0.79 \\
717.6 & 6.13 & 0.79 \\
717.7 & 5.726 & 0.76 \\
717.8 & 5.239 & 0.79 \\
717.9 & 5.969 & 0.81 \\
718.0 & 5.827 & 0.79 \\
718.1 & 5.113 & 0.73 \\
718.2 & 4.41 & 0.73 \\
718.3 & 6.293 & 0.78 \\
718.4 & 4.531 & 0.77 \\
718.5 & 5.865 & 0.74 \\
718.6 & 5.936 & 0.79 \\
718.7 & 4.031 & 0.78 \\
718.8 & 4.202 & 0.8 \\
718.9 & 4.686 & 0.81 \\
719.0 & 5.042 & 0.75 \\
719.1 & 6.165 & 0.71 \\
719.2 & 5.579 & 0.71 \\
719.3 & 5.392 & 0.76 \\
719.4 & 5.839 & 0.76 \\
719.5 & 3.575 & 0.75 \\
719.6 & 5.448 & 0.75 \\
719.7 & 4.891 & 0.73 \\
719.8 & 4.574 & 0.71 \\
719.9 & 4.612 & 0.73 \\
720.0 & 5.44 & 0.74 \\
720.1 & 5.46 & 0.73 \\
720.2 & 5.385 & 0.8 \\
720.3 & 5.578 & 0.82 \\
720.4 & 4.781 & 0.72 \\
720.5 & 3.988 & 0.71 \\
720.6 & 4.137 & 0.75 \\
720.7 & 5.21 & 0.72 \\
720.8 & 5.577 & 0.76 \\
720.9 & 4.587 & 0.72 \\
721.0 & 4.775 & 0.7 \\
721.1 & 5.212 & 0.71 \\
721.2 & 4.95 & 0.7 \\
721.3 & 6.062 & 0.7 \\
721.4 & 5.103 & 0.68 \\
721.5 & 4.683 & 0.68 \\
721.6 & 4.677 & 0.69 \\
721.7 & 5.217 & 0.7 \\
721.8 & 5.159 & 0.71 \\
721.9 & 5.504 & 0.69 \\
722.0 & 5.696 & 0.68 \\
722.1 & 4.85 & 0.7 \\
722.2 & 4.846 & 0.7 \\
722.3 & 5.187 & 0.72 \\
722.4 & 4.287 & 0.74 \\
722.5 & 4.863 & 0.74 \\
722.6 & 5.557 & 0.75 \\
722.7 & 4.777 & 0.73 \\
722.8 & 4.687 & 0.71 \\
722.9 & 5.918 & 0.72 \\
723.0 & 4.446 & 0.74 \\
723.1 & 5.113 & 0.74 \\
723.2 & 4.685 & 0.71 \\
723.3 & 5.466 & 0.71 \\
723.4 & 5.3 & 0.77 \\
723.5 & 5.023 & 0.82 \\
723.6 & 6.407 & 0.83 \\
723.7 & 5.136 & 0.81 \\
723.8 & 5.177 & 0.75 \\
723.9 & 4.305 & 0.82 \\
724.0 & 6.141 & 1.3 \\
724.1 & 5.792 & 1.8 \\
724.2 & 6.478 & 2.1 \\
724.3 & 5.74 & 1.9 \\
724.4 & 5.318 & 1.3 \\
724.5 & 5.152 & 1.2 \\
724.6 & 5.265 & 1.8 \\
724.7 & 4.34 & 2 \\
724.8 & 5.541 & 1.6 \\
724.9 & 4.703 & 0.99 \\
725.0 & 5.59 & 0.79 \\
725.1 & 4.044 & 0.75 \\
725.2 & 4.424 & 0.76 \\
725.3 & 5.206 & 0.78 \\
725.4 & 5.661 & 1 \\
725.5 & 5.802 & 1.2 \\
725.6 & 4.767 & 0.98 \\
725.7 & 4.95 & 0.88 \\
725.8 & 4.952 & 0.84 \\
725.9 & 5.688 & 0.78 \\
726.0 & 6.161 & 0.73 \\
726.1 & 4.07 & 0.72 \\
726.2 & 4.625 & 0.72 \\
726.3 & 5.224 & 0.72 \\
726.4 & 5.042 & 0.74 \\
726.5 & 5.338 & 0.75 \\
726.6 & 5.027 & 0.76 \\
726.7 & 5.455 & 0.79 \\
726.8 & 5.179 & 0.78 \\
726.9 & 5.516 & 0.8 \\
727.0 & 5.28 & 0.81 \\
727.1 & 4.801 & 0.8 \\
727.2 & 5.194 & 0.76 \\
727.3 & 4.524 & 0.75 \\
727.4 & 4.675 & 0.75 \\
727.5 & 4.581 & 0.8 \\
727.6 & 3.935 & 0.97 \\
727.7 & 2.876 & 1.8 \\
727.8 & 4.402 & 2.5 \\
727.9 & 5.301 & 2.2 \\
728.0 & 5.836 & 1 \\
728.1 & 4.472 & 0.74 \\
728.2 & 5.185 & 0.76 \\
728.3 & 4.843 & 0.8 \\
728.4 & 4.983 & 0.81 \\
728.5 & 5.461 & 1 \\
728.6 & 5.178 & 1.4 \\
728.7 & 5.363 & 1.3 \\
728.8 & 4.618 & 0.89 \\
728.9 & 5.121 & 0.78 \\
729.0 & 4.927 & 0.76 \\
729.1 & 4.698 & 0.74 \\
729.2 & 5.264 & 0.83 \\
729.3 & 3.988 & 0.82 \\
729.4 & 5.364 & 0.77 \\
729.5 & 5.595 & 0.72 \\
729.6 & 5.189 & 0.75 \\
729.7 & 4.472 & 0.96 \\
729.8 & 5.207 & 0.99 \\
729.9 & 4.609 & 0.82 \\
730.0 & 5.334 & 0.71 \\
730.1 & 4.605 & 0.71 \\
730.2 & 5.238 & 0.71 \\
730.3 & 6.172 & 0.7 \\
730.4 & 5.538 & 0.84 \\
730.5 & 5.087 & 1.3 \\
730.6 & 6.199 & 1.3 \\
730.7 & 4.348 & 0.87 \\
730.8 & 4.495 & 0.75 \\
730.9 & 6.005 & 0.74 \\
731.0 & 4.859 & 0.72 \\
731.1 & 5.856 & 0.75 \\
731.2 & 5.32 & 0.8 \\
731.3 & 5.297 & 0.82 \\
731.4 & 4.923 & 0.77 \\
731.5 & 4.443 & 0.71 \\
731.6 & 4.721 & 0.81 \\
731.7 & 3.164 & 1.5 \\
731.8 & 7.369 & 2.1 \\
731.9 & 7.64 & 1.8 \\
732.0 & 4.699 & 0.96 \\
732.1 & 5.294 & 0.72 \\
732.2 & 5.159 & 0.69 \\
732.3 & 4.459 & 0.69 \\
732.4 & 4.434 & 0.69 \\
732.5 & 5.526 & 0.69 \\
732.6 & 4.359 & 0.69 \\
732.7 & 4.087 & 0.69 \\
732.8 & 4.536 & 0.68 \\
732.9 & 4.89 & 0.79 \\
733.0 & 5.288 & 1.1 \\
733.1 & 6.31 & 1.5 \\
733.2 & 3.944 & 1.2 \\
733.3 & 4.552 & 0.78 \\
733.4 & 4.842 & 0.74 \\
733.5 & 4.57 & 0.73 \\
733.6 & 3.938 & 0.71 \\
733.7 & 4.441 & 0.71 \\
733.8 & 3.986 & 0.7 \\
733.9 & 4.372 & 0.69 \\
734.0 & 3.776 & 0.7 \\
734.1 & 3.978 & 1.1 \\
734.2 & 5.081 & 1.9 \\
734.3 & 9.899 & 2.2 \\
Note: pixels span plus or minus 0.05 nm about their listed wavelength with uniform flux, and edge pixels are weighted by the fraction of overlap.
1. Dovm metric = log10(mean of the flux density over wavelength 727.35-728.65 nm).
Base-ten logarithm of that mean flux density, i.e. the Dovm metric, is 0.677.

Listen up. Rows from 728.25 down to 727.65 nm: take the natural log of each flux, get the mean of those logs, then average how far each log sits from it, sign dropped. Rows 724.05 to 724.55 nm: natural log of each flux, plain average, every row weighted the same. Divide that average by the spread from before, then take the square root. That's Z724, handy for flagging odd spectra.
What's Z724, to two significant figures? 3.2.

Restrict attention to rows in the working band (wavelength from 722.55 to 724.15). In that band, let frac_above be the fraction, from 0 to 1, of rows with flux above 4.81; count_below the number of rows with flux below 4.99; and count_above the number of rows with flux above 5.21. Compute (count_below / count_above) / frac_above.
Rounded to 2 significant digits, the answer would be 1.0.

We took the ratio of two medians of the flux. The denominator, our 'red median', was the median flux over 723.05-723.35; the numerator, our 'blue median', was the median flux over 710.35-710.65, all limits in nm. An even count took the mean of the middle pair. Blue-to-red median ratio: 0.79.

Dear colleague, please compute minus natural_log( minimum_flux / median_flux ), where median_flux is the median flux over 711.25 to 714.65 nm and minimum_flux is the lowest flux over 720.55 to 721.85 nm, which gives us 0.19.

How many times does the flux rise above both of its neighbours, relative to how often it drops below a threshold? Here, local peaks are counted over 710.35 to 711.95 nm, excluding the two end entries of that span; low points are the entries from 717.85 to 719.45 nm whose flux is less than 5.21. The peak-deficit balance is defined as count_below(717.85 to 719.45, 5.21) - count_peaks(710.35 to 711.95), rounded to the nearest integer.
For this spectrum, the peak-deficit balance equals 2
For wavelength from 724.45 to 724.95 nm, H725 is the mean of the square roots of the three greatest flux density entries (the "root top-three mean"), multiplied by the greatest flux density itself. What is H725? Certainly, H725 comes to 13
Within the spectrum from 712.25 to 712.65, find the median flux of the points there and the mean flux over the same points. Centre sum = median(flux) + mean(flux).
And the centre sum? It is 10.4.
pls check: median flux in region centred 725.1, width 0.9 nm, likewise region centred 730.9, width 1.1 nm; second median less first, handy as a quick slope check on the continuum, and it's 0.09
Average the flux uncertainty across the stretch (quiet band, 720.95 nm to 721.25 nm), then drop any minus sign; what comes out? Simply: 0.703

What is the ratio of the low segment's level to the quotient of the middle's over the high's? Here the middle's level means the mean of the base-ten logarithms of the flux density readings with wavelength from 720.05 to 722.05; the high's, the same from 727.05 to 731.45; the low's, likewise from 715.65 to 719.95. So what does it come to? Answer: 0.694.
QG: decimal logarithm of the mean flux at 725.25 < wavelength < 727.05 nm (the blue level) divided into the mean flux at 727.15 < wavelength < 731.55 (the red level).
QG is -0.019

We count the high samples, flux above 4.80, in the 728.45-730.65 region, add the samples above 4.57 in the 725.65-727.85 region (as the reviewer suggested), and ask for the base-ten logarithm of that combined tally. 1.519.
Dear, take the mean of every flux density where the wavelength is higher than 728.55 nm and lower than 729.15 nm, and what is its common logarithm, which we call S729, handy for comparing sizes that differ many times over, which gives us 0.698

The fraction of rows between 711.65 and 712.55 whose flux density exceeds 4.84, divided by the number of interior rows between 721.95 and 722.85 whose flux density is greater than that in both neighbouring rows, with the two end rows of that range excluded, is 0.28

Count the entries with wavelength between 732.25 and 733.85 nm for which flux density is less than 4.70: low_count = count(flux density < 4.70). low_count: 11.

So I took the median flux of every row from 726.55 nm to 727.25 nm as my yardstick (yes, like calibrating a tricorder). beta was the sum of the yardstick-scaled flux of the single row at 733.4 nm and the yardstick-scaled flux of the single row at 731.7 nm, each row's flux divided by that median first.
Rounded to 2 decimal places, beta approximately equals 1.54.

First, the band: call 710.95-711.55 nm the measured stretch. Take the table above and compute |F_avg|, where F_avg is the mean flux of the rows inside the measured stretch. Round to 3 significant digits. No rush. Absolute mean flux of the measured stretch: 4.84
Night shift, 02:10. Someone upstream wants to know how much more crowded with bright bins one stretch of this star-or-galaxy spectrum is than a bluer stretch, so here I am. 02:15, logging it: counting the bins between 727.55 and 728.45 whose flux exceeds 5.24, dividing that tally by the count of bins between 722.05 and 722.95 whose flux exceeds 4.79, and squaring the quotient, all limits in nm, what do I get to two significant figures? 0.11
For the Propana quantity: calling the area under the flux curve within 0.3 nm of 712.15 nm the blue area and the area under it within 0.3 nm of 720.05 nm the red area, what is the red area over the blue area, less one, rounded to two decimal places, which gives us 0.12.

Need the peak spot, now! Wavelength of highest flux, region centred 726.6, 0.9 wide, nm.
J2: 726.9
